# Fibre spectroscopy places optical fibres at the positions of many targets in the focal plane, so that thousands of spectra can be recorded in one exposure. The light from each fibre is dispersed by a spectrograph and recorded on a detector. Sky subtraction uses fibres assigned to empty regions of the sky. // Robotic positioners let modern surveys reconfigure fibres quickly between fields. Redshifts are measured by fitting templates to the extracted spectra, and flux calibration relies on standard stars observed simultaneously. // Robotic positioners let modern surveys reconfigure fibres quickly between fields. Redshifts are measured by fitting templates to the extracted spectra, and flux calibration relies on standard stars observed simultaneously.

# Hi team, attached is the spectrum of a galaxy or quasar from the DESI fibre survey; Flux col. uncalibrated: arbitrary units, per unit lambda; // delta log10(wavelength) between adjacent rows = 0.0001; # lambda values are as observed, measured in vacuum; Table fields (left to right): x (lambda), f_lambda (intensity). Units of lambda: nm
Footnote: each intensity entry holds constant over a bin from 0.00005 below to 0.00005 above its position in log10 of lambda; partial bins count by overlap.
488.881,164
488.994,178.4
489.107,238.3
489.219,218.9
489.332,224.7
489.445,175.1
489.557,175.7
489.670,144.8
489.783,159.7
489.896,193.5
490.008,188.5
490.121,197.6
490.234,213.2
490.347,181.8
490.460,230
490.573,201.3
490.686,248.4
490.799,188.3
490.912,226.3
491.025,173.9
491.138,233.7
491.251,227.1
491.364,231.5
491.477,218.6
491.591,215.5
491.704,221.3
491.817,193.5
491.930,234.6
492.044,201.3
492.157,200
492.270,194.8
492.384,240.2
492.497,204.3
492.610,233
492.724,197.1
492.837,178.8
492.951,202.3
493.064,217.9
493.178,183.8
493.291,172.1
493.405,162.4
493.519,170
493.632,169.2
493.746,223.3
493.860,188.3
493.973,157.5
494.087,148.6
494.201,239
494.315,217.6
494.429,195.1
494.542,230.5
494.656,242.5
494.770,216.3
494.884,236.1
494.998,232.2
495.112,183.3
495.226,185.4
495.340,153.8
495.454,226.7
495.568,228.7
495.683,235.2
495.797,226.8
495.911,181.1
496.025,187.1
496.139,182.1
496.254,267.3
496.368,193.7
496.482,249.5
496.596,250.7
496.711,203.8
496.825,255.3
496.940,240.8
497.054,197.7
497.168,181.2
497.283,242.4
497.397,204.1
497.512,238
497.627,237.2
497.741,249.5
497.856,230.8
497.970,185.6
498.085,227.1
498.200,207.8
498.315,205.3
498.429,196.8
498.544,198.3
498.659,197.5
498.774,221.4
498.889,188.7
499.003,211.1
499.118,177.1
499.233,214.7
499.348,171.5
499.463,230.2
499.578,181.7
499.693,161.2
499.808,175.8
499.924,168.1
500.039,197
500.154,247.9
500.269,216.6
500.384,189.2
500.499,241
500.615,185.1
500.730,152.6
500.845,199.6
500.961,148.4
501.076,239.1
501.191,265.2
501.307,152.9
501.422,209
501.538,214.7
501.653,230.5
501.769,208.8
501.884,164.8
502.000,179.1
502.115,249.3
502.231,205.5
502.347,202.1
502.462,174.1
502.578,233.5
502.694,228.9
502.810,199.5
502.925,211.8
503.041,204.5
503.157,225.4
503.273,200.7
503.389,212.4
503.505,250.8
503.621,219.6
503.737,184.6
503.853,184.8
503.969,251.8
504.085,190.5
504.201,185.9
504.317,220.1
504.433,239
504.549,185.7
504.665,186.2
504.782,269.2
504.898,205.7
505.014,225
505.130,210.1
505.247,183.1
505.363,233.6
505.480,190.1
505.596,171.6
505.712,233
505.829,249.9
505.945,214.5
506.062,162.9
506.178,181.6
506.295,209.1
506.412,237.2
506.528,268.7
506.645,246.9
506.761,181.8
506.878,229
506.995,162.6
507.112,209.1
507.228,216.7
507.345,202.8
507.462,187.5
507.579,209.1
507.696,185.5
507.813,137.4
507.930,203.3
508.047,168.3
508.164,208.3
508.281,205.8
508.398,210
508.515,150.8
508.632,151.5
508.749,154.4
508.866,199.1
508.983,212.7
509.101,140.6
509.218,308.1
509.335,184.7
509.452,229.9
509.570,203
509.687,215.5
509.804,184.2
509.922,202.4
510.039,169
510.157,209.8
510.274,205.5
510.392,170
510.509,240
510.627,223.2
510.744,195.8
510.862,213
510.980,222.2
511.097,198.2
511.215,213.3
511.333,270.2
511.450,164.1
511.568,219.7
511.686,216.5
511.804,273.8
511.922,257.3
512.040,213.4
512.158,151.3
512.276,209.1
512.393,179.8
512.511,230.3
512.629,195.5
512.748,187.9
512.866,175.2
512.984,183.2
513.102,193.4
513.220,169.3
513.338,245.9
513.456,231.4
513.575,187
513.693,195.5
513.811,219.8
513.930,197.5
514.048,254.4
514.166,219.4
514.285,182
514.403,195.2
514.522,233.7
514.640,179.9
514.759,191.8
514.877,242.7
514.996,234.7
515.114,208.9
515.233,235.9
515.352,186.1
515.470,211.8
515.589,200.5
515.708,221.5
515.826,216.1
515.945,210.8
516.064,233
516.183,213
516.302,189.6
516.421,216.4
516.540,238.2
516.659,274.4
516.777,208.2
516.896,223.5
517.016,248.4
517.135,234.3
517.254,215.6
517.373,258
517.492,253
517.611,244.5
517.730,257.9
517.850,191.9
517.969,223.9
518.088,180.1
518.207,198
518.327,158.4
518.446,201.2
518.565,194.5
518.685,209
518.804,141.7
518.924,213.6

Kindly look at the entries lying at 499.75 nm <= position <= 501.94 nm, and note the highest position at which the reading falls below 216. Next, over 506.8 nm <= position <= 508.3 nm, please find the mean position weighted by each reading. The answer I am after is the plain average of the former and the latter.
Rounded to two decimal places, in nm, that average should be 504.73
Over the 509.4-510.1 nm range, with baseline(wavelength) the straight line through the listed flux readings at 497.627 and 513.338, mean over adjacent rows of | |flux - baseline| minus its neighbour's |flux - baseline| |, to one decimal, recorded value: 24.5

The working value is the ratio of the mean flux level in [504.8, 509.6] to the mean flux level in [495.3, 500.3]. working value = 0.96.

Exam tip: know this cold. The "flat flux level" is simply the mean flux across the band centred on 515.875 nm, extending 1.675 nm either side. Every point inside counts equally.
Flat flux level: 220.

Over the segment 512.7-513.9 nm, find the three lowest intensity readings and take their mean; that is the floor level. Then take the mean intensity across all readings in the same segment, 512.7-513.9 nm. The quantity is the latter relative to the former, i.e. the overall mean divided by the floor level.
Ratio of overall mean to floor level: 1.13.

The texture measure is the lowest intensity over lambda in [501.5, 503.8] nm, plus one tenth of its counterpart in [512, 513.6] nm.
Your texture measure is 179.9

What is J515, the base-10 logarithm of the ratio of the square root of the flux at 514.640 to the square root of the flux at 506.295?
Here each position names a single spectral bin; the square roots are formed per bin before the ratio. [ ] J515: -0.03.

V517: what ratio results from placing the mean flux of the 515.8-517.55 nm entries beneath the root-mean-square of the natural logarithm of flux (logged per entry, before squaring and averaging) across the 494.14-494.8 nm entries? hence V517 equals 0.0236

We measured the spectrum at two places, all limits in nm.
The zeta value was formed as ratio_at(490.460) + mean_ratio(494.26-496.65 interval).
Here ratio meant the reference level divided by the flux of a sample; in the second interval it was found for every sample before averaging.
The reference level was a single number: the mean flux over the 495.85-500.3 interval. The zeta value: 1.90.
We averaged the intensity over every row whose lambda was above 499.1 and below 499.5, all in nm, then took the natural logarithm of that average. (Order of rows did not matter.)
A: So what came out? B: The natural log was 5.29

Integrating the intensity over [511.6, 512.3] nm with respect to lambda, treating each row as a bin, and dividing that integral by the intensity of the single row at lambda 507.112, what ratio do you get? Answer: 0.74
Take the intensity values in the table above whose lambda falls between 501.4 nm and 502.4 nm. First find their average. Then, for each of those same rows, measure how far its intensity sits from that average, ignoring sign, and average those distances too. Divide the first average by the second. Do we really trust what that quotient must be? 12.1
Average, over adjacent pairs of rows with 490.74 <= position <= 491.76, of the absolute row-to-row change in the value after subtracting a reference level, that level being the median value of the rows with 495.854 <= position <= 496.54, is 23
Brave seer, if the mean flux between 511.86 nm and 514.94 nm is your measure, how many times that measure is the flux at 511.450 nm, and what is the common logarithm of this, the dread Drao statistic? -0.10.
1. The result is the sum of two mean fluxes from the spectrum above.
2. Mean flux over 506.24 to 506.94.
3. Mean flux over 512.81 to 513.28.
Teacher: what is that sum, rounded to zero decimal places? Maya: 409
